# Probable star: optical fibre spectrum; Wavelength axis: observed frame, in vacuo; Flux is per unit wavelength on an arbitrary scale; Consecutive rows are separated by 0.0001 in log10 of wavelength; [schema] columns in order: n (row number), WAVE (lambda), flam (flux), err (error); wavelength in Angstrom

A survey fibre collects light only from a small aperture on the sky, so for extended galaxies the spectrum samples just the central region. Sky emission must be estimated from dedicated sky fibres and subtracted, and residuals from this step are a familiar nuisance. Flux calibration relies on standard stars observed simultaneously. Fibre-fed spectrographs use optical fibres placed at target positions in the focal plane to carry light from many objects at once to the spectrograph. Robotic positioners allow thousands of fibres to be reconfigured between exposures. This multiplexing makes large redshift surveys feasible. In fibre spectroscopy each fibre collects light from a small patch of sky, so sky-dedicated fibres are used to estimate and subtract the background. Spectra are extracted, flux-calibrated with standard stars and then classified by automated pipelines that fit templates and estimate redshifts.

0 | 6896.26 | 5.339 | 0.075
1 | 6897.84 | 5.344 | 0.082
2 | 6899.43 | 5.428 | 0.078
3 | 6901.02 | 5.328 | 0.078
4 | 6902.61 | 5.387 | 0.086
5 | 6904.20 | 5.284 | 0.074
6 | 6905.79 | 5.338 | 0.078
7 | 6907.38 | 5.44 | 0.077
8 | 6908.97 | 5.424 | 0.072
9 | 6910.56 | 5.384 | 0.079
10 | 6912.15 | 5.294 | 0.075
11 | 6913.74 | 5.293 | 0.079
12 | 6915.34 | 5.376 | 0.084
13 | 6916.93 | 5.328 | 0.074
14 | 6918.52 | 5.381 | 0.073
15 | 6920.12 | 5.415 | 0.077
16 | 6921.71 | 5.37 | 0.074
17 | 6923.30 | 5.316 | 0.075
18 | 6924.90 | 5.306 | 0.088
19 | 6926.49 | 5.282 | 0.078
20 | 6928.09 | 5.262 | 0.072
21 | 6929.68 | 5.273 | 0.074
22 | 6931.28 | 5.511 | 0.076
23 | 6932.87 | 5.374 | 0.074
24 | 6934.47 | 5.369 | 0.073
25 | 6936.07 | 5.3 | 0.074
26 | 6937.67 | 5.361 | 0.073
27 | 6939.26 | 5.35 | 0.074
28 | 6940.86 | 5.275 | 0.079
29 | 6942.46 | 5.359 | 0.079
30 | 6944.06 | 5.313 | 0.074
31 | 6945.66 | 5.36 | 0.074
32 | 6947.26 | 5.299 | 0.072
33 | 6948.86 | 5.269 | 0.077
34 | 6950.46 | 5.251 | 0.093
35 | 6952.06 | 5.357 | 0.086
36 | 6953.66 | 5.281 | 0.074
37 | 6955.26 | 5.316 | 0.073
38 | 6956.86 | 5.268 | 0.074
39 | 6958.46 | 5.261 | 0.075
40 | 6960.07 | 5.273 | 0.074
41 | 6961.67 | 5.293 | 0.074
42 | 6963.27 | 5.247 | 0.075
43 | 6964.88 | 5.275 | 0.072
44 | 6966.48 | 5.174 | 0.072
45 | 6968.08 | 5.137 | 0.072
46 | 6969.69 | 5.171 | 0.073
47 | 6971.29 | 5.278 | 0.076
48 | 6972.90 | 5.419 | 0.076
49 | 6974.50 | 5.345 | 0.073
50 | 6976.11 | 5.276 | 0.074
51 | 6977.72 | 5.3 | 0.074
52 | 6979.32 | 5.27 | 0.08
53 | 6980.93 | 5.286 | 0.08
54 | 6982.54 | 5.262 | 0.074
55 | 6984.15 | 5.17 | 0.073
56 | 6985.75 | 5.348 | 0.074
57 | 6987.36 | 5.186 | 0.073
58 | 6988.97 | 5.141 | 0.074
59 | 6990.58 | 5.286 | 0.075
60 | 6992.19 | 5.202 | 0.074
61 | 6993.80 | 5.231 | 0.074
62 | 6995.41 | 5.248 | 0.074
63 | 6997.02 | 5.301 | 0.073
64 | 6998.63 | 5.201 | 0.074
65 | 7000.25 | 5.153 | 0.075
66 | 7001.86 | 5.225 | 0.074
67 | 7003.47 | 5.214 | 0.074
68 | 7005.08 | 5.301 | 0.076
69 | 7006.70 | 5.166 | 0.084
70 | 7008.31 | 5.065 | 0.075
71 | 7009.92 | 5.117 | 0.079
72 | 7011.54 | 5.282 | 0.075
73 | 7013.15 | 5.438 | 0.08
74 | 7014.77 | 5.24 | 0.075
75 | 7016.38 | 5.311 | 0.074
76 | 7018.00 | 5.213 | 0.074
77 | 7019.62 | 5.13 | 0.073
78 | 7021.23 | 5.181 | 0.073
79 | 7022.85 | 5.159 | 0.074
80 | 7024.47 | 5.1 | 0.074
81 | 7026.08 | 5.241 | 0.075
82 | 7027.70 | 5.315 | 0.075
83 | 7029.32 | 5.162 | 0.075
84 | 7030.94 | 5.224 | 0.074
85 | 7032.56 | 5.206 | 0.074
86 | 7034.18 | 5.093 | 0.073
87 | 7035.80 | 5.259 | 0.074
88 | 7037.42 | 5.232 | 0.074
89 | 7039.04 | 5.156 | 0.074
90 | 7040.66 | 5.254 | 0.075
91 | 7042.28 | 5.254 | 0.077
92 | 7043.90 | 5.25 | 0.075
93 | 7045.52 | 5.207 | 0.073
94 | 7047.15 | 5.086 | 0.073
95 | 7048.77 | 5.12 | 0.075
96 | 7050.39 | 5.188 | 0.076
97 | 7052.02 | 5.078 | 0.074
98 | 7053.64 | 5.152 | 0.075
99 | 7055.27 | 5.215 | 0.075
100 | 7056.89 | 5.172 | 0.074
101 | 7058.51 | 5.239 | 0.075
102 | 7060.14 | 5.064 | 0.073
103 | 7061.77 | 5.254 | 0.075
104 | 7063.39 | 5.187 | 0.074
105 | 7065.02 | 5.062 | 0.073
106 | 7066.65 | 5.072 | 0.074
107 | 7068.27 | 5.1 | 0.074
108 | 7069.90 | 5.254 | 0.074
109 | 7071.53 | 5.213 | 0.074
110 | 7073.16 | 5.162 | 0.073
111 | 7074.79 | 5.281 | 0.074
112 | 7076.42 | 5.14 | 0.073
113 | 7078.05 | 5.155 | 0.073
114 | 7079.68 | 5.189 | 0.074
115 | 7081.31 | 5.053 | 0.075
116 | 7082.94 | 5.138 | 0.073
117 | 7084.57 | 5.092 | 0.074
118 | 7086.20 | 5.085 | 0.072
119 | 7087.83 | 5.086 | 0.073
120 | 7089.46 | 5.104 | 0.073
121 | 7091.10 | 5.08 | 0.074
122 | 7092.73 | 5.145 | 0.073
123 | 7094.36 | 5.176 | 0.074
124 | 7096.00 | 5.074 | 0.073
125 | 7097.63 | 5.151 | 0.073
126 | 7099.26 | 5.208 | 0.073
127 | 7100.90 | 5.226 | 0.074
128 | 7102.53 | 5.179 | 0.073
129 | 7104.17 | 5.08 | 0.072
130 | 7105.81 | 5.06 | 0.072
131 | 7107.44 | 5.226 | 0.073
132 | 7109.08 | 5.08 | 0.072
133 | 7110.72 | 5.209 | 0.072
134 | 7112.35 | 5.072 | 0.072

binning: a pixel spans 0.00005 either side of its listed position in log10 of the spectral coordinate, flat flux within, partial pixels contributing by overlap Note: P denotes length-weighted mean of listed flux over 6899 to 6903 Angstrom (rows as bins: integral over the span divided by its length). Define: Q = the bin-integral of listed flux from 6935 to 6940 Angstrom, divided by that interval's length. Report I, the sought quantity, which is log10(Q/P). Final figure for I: -0.003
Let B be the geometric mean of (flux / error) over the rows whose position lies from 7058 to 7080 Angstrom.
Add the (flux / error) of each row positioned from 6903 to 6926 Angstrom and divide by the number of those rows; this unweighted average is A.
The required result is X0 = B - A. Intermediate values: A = 69.7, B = 70.1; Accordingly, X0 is 0.39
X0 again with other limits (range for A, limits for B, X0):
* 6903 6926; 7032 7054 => -0.05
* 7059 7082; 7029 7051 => -0.12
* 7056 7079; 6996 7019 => -1.05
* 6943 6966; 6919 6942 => 0.79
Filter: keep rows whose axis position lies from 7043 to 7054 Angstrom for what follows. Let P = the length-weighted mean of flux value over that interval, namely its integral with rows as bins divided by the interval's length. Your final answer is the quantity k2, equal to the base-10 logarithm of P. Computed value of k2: 0.712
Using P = 5.16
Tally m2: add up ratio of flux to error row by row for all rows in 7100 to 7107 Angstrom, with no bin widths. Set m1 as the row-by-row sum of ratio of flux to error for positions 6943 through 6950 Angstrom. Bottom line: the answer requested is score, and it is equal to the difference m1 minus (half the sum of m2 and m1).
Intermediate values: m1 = 286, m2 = 282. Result 2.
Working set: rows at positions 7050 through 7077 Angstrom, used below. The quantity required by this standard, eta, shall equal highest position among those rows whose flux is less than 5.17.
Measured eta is 7076.42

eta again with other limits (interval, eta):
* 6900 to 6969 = 6968.08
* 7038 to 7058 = 7053.64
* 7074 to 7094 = 7092.73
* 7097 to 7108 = 7105.81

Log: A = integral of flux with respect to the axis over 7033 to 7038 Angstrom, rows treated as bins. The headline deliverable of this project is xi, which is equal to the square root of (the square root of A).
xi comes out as 2.26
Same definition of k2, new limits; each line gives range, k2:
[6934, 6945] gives 0.727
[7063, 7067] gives 0.707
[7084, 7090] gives 0.707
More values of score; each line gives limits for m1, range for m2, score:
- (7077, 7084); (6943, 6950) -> -4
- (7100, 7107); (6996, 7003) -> 0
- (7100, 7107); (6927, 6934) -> -4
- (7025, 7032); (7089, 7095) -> 1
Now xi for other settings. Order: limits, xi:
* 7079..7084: 2.25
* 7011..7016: 2.27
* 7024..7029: 2.26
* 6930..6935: 2.28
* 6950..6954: 2.15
